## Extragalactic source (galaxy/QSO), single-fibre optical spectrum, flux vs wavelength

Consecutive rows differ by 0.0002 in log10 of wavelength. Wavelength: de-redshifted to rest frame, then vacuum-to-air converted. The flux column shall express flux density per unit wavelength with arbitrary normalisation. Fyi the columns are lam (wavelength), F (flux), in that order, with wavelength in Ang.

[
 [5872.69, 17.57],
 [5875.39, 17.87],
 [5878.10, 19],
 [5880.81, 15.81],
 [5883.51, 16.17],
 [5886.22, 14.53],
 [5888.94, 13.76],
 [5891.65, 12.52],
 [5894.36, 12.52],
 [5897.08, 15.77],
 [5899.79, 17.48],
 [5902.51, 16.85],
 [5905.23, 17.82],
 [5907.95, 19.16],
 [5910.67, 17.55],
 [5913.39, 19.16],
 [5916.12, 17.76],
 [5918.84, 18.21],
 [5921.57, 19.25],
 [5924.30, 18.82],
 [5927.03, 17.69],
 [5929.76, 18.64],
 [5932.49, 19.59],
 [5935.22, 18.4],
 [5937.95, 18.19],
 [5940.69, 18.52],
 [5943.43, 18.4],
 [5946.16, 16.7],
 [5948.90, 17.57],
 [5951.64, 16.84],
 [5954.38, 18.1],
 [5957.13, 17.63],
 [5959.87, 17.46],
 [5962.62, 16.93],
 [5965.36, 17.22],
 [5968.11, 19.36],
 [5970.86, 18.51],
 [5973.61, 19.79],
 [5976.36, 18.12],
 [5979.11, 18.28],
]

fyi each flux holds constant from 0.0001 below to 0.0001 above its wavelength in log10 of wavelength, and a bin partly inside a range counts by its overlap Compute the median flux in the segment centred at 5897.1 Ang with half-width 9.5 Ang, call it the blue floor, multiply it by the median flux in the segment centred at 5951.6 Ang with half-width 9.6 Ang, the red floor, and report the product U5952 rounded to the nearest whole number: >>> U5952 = 277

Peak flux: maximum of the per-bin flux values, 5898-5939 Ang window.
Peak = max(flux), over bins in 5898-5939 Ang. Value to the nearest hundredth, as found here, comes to 19.59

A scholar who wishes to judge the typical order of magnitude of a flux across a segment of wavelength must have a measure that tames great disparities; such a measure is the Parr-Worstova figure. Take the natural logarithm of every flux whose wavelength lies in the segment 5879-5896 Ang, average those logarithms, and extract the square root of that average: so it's 1.63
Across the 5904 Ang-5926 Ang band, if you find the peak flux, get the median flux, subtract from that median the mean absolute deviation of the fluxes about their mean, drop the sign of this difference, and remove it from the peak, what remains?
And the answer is 1.4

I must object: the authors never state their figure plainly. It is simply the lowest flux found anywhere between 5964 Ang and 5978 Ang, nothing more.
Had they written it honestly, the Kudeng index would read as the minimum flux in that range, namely 17.22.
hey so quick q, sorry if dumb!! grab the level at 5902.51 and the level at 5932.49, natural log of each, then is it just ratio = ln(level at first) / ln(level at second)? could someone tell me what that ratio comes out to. 0.95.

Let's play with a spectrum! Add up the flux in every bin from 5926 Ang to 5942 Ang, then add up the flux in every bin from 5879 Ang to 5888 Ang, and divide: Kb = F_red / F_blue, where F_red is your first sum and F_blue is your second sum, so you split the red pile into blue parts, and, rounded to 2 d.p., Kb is 2.39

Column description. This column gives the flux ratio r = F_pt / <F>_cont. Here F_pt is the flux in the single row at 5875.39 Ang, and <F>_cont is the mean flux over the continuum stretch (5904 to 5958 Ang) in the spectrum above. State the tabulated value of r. 0.98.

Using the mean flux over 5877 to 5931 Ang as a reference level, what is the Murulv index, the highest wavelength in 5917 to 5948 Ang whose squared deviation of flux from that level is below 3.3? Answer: 5946.16 Ang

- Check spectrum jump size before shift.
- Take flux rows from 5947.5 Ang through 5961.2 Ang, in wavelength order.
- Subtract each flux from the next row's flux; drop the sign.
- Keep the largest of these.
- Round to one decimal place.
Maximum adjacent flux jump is 1.3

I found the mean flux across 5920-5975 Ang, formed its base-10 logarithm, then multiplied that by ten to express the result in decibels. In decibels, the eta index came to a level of 12.60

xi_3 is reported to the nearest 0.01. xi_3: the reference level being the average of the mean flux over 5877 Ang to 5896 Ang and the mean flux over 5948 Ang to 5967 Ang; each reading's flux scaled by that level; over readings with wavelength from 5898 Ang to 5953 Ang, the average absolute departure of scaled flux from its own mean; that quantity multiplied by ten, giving 0.43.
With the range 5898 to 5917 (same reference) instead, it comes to 0.42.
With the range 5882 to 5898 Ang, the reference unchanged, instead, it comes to 0.79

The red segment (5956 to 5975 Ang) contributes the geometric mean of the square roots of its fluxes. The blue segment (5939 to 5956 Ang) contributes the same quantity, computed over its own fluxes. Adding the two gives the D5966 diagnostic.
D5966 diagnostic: 8.46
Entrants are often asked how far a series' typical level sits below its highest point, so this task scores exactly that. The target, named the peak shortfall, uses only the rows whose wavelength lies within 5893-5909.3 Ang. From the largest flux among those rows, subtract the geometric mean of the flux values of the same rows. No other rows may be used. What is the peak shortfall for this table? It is 2.70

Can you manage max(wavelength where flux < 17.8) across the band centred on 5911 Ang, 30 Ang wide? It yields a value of 5916.12 Ang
